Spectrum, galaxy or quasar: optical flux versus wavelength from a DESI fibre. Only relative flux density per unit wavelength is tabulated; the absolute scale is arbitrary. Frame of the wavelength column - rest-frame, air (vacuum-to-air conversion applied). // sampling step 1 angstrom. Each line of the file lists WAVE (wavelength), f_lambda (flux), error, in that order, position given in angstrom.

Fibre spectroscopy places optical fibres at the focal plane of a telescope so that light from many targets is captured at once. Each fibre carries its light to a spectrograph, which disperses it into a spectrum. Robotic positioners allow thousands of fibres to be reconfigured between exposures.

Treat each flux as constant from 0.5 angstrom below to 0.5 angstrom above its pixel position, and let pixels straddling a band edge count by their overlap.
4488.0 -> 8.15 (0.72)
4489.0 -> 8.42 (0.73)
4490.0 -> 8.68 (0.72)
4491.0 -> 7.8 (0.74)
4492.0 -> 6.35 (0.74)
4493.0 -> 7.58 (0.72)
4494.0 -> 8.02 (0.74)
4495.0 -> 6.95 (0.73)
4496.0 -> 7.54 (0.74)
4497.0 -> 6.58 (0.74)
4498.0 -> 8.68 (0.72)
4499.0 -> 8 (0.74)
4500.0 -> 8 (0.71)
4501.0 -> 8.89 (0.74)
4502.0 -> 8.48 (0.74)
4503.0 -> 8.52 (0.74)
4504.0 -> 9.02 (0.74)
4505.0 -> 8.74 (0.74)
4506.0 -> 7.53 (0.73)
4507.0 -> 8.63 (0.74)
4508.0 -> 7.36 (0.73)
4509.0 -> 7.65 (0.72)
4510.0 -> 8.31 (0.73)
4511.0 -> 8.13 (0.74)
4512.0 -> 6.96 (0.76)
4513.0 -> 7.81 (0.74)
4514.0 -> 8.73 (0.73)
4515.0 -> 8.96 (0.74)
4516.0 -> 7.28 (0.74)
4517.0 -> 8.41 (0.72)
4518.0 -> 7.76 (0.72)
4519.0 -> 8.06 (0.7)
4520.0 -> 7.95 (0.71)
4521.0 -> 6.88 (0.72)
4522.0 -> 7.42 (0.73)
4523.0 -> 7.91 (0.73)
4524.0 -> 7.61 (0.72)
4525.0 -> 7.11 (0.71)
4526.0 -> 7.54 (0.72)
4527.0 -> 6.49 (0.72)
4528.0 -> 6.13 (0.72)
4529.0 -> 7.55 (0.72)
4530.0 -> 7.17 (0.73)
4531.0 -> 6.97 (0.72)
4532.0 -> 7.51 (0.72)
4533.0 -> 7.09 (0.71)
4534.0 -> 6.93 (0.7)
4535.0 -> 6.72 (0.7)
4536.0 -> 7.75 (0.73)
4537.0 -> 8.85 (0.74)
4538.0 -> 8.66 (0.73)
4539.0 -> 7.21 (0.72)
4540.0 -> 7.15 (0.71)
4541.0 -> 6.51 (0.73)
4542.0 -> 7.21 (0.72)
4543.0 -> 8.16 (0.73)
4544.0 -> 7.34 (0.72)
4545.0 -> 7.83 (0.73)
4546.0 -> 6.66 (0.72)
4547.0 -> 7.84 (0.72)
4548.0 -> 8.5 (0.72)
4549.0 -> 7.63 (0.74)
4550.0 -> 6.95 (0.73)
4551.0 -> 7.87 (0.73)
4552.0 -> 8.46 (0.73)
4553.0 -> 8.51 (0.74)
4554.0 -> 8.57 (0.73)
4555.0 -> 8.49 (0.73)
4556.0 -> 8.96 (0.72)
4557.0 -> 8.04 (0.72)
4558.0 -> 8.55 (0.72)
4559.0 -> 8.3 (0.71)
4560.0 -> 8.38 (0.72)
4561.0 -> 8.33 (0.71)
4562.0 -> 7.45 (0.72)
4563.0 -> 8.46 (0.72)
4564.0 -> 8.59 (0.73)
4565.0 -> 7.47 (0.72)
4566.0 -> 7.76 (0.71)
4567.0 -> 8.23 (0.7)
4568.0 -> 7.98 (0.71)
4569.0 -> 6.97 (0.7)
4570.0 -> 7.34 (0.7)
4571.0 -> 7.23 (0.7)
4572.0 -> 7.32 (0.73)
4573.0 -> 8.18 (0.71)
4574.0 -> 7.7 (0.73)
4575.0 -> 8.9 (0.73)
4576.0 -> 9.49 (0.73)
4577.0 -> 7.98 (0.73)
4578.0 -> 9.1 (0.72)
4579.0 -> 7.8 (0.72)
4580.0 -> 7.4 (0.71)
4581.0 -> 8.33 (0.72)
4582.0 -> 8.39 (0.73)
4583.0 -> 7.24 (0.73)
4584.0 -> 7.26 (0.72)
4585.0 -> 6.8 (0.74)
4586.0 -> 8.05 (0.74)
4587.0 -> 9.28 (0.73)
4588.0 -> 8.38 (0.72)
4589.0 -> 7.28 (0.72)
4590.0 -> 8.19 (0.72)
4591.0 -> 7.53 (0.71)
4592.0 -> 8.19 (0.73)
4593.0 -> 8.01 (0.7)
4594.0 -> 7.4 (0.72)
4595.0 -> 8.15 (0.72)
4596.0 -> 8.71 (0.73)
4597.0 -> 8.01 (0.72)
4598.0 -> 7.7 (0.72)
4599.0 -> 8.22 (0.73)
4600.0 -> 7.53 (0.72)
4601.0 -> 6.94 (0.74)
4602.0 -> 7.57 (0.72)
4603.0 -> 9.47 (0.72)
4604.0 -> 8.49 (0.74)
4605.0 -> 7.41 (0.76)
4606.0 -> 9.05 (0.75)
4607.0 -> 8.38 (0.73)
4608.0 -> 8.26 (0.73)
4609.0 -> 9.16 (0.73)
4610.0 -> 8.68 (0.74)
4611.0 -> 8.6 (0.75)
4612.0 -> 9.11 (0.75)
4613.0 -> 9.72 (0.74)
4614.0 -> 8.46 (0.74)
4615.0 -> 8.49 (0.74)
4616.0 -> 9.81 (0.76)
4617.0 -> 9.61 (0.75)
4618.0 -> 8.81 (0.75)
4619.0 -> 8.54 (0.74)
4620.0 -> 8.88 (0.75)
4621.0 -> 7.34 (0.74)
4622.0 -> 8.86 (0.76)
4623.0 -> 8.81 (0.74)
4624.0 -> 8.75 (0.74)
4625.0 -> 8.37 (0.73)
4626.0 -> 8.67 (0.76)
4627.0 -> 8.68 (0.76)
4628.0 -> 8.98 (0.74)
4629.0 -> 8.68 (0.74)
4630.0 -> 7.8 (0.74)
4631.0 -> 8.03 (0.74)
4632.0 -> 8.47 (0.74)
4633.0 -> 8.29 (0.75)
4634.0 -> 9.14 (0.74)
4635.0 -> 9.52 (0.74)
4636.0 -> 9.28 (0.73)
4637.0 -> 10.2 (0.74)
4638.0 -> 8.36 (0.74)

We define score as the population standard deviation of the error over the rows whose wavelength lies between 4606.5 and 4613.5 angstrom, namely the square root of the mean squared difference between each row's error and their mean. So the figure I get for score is 0.0083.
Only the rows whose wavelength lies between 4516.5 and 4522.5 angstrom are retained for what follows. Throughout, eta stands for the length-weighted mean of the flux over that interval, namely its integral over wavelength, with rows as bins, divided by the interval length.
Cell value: 7.75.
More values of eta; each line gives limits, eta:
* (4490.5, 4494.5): 7.44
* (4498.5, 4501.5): 8.30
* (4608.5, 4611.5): 8.81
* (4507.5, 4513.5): 7.70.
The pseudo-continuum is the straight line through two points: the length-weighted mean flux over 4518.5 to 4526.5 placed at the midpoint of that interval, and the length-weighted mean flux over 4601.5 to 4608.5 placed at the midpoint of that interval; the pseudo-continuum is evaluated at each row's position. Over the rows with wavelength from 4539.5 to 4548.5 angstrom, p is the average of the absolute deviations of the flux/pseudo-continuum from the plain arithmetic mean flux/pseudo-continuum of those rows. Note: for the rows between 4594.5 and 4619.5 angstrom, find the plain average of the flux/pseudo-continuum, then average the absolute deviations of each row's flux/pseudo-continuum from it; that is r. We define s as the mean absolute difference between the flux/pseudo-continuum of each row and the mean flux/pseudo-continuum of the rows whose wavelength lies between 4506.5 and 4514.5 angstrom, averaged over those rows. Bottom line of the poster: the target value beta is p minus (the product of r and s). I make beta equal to 0.064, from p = 0.068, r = 0.064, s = 0.068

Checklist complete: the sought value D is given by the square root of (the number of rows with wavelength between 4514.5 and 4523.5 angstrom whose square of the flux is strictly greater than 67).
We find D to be 1.4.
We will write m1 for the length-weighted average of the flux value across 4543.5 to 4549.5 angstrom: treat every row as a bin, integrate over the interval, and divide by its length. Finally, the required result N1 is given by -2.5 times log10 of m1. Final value -2.21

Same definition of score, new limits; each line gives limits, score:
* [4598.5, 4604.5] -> 0.0090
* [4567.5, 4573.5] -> 0.0107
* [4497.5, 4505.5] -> 0.0111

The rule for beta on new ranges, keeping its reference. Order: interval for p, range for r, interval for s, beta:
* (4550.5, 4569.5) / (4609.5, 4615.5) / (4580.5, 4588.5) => 0.048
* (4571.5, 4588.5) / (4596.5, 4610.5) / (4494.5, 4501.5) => 0.071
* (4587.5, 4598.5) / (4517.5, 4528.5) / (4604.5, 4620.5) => 0.039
